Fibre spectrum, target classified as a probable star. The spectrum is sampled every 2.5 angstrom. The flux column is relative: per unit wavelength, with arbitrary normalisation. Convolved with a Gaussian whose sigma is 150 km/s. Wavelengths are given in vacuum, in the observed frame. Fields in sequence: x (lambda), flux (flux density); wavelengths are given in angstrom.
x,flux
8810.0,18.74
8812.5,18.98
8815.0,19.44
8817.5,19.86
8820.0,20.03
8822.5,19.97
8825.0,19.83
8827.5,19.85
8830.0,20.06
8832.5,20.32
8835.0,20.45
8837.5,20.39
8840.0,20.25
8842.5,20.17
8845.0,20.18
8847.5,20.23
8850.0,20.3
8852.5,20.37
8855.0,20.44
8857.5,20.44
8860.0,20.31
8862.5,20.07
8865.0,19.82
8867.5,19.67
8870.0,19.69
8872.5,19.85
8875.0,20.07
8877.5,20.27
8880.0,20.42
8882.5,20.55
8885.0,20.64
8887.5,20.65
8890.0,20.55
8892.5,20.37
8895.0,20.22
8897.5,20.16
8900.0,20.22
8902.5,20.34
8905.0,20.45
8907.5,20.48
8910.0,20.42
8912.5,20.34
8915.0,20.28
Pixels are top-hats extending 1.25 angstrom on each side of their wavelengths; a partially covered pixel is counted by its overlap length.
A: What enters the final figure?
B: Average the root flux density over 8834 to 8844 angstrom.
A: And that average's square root 2.12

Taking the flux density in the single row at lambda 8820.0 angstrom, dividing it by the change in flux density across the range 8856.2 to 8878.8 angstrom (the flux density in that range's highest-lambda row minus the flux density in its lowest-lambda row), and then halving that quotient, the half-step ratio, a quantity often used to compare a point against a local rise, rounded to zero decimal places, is -59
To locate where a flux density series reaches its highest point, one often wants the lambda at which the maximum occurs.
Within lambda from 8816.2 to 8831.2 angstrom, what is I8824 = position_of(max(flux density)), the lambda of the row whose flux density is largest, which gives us 8830.0 angstrom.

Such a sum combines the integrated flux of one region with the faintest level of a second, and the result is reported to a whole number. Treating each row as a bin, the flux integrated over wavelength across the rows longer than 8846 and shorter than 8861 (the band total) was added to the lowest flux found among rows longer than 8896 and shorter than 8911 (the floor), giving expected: 325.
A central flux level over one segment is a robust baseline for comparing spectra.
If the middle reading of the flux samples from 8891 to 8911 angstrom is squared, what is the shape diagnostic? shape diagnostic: 414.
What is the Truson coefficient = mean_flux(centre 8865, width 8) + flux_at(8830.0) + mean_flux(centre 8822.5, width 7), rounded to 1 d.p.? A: 59.9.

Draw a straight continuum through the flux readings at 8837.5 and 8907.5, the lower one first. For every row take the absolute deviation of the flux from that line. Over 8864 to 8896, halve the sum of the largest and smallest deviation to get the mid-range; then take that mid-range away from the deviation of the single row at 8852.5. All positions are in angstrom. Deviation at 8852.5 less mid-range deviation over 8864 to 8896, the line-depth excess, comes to -0.35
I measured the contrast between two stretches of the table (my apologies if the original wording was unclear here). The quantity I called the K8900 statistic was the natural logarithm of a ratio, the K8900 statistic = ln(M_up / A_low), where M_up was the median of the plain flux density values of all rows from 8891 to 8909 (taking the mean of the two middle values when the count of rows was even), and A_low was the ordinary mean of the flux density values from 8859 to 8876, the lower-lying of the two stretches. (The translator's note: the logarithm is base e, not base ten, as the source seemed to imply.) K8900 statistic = 0.021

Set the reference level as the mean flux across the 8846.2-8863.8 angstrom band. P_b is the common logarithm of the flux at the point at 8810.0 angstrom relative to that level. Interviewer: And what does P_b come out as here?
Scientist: -0.035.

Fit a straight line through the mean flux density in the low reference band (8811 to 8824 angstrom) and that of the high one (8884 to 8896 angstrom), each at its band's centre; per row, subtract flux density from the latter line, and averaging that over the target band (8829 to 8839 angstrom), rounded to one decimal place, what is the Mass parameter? -0.5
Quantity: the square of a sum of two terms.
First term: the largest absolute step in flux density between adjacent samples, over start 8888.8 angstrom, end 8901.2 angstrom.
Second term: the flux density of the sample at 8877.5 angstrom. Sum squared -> 418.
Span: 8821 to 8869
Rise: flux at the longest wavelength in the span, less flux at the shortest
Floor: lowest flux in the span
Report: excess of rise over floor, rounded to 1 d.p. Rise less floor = -20.0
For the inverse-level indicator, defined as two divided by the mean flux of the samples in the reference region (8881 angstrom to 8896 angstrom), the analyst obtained 0.0976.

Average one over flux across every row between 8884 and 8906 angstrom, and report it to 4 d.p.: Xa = 0.0490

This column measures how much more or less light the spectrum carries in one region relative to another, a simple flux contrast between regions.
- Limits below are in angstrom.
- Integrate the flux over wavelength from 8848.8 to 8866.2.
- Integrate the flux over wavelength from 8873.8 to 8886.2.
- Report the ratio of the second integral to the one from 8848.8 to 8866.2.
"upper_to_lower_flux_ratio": 0.72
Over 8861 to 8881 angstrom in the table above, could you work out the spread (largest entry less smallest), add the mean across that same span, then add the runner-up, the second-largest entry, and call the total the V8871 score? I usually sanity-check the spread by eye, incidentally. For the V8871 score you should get 41.0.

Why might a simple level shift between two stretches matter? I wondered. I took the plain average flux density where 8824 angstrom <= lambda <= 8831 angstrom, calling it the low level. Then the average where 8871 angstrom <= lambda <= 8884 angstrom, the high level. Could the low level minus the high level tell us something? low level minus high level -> -0.32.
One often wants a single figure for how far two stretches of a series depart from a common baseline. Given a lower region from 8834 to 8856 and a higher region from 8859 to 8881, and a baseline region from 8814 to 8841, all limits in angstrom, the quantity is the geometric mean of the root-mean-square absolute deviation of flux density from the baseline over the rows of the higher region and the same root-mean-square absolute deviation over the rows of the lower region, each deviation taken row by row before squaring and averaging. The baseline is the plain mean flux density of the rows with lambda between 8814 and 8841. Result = 0.27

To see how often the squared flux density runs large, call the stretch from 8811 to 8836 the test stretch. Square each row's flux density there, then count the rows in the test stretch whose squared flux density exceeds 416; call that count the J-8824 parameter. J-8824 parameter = 1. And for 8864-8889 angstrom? 4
